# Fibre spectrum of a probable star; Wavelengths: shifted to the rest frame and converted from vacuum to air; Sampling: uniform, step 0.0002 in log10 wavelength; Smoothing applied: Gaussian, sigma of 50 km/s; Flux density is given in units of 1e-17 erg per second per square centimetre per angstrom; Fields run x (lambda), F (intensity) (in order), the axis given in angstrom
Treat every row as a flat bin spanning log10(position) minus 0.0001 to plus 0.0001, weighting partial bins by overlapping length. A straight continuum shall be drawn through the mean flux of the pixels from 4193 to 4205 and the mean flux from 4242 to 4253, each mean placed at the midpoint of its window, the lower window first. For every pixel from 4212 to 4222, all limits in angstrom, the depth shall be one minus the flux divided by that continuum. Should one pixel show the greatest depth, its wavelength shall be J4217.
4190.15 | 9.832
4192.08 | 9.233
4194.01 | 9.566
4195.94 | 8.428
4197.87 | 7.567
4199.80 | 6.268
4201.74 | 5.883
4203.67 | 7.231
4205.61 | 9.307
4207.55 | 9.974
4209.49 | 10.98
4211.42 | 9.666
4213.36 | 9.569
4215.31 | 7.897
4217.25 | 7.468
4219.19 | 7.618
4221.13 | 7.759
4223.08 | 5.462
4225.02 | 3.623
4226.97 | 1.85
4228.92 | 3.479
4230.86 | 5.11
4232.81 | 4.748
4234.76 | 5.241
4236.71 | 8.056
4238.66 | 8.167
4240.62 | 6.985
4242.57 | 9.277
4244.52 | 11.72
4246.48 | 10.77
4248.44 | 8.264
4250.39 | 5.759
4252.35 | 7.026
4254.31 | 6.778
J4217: 4217.25 angstrom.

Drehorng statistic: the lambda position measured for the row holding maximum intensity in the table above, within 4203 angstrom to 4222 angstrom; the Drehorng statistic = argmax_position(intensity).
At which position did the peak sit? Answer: 4209.49 angstrom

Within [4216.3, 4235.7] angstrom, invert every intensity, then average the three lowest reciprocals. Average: 0.131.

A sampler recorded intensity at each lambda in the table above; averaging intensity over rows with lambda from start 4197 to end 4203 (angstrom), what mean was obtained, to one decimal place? 6.6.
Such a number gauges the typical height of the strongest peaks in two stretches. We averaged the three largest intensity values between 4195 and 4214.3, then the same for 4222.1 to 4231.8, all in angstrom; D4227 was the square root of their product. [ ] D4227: 6.9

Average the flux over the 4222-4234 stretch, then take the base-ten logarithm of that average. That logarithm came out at 0.61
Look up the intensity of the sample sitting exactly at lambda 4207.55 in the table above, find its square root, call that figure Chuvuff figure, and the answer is 3.2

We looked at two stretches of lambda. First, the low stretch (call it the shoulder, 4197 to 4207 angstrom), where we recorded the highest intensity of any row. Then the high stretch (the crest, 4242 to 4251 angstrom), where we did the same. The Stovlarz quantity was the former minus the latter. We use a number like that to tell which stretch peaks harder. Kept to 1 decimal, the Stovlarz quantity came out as -2.4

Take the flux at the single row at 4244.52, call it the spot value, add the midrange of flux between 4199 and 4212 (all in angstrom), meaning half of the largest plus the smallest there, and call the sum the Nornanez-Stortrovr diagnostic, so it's 20.2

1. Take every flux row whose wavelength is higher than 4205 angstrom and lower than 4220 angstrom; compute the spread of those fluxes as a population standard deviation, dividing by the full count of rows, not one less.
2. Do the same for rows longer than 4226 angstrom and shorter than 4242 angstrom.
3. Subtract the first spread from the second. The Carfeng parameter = 0.88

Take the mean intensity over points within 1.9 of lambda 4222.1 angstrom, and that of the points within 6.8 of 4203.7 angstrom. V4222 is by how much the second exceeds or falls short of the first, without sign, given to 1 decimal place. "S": 1.6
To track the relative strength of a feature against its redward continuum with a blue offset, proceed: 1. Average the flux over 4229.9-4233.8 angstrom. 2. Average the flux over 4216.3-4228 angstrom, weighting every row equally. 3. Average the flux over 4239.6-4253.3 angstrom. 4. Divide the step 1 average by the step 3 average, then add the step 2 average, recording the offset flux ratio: 6.2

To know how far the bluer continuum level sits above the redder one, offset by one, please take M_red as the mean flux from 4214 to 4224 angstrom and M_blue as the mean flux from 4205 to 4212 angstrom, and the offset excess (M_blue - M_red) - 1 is 2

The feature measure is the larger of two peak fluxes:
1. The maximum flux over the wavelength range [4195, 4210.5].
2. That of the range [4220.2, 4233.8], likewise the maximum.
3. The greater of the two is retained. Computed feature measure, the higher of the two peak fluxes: 11.0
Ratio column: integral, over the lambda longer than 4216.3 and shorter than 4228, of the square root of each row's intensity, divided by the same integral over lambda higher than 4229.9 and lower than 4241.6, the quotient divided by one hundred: 0.0092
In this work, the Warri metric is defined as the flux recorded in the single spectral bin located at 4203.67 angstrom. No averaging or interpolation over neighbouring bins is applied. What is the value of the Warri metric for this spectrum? 7.231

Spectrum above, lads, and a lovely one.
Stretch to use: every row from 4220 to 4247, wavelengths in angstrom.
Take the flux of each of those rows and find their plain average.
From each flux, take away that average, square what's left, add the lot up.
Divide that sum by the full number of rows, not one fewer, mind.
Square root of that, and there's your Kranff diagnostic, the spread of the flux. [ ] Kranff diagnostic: 2.8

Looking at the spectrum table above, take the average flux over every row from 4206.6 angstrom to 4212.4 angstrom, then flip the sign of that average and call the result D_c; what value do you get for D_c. -10.2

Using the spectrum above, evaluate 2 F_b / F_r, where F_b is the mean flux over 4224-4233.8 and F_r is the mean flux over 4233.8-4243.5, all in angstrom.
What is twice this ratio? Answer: 1.0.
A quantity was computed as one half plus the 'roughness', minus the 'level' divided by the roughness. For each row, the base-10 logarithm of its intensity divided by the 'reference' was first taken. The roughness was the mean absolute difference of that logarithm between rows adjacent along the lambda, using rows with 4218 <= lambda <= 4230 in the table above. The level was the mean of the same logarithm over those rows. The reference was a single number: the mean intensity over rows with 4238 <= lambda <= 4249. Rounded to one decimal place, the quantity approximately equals 2.4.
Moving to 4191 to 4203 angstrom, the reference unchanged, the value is 2.3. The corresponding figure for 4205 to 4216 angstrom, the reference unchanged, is 0.2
